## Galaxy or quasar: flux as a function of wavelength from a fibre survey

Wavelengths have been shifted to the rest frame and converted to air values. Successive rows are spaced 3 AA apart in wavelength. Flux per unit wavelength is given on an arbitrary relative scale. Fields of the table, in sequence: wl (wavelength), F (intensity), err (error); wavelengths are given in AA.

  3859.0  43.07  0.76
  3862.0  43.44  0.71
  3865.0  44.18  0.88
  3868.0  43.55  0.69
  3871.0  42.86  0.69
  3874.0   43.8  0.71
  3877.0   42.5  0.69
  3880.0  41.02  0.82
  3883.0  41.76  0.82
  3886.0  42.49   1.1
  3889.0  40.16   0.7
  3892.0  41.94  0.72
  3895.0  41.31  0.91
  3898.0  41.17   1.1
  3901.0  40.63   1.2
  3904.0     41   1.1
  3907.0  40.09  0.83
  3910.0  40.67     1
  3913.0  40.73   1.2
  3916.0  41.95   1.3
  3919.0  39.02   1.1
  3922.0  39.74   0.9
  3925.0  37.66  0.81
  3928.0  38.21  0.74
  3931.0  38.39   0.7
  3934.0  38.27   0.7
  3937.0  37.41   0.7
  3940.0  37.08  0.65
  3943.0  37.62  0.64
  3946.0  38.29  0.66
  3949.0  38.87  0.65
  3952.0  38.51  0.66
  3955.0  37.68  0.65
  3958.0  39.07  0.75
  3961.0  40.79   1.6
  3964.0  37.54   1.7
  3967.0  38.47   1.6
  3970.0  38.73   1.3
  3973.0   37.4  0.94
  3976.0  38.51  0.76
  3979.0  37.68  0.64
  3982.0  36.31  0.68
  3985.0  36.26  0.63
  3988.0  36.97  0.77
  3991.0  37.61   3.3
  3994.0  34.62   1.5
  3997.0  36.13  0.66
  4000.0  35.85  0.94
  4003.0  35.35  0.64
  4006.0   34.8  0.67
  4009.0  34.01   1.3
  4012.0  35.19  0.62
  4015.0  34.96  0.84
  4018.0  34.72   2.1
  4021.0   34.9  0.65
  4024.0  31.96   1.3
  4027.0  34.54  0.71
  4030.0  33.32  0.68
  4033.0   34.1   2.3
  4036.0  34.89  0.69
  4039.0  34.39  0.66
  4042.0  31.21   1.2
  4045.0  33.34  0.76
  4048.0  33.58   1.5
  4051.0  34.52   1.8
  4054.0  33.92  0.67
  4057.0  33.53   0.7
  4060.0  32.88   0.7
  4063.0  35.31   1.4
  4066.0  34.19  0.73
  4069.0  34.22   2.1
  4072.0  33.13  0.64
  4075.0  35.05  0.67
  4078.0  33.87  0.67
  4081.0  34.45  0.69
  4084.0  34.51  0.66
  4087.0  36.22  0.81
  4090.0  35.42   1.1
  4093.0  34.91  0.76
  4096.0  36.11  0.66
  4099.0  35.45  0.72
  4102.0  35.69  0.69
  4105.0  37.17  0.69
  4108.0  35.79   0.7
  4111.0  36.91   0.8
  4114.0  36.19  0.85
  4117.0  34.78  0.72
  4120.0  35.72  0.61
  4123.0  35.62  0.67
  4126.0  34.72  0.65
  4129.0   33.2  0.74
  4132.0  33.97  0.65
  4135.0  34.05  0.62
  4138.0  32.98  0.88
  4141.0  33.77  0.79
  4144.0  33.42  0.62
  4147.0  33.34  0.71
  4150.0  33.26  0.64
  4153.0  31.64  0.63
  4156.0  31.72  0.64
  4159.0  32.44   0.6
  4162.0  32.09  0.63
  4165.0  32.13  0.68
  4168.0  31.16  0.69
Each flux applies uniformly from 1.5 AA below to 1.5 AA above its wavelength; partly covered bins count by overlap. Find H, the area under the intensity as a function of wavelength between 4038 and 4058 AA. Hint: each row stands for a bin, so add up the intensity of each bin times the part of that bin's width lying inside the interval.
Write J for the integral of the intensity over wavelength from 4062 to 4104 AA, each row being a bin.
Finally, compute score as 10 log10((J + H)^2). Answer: 66.6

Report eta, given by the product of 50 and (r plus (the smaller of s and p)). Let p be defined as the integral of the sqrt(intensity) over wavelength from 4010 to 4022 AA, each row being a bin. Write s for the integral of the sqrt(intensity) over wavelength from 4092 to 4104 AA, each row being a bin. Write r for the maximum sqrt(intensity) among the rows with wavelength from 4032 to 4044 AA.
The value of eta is 3840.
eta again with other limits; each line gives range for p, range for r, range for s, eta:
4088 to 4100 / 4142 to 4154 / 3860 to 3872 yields 3864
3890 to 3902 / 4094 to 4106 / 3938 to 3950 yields 3999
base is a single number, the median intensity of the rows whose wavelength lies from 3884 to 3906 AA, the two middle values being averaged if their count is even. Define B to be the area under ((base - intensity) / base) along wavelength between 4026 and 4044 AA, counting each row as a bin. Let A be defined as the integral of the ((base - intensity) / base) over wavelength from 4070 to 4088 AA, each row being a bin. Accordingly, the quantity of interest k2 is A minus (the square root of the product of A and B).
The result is -0.2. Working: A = 2.9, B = 3.3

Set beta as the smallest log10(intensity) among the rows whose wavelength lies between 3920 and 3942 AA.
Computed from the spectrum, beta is 1.569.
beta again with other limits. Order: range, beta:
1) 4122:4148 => 1.518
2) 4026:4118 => 1.494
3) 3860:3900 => 1.604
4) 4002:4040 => 1.505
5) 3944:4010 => 1.532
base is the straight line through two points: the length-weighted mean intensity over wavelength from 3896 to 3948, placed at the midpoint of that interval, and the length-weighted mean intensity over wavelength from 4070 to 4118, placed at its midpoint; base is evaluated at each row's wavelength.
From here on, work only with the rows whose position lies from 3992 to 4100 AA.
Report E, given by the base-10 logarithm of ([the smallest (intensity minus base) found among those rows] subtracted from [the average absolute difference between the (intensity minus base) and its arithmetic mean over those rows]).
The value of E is 0.80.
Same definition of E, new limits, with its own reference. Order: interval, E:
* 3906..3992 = 0.43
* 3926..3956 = 0.36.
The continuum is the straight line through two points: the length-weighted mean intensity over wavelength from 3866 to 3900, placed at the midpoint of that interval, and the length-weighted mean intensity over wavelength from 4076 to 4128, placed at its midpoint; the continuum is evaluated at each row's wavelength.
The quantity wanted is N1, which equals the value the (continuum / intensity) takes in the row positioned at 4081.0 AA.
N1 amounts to 1.05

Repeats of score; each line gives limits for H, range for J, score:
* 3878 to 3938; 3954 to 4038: 74.7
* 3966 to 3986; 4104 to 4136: 65.5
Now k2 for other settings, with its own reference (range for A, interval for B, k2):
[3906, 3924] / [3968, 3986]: -0.4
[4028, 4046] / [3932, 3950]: 1.1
